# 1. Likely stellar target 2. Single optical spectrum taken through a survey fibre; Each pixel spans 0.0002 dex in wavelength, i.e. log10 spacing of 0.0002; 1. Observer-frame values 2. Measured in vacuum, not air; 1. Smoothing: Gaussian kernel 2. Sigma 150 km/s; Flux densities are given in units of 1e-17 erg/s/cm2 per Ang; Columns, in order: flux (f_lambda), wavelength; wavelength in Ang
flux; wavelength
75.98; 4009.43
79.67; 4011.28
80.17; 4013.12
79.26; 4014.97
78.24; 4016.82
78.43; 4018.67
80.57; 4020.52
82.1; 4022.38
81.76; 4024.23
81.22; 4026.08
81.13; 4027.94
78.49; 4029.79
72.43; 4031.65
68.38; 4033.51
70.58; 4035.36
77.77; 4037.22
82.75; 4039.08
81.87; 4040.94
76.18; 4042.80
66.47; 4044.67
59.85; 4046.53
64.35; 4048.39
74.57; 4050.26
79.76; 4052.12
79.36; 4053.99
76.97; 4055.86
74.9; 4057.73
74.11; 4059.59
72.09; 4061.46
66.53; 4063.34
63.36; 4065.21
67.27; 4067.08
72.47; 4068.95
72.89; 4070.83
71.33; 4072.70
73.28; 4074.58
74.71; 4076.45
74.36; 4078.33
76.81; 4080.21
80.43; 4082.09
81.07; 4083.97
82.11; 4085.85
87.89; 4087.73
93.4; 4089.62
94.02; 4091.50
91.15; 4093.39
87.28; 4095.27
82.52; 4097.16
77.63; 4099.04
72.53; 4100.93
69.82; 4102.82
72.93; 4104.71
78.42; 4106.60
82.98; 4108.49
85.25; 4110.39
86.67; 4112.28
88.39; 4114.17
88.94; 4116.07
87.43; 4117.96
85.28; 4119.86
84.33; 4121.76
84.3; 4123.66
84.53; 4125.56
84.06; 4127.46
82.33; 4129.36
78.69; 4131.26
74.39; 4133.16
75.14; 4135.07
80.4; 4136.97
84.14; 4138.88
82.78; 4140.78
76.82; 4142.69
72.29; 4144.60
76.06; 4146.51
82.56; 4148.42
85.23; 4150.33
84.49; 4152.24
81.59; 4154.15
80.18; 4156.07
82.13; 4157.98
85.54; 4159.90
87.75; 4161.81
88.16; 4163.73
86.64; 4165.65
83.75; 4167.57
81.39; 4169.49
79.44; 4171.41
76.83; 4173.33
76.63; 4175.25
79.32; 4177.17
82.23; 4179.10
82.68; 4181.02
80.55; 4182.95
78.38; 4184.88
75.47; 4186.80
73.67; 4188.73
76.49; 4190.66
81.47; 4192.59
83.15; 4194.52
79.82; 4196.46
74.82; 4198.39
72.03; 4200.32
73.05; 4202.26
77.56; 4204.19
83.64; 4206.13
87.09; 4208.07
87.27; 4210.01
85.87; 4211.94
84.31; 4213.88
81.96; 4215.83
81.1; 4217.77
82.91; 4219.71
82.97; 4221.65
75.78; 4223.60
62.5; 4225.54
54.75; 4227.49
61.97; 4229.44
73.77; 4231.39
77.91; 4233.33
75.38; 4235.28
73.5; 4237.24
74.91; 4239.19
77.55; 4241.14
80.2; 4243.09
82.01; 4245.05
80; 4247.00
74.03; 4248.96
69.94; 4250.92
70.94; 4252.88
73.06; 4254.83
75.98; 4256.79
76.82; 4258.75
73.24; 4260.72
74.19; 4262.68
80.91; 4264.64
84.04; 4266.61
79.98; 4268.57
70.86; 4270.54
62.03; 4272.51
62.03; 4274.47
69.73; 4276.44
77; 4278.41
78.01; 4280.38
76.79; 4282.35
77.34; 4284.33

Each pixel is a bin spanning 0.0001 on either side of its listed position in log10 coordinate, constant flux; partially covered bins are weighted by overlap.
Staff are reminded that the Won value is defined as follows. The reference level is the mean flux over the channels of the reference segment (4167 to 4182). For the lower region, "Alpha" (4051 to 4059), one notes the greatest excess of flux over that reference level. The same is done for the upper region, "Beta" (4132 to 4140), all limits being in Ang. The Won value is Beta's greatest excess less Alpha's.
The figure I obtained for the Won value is 4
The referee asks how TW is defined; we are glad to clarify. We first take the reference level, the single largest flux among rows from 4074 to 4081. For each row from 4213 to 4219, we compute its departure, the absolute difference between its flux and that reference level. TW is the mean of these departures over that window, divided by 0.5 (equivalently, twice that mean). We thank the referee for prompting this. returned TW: 11.3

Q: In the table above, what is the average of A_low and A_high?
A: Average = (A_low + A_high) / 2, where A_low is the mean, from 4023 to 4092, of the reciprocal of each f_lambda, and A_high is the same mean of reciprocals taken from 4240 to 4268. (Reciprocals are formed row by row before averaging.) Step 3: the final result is 0.0132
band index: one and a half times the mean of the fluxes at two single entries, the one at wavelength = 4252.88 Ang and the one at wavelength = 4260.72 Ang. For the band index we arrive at 108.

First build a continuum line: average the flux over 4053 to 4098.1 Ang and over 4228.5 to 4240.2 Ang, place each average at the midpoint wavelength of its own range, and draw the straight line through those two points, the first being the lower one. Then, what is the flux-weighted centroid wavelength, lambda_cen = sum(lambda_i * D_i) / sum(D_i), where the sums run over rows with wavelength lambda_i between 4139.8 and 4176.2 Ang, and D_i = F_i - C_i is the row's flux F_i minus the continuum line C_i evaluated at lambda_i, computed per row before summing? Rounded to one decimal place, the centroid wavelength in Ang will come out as 4159.6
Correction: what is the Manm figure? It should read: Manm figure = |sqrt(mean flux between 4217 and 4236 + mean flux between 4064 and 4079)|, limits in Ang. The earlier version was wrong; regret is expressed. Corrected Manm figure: 12.0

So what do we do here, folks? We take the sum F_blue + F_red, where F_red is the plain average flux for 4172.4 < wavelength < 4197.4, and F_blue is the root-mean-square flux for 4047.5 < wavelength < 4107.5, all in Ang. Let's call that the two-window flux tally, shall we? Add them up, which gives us 156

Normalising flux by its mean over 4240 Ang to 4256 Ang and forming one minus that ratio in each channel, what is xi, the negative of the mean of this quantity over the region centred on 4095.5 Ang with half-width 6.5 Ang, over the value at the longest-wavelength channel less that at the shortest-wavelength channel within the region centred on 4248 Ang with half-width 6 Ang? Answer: 1.0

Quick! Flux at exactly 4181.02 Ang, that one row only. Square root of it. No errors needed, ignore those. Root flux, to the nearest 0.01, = 9.09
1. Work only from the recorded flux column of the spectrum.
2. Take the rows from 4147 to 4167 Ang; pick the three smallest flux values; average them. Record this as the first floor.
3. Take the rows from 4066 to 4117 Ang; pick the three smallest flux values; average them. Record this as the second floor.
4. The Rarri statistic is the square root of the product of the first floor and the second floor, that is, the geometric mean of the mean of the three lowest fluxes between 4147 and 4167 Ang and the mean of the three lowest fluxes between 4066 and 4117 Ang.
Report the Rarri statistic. 75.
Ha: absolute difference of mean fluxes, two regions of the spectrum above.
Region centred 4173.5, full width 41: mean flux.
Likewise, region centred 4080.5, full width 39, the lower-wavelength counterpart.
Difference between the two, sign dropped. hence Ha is 2.7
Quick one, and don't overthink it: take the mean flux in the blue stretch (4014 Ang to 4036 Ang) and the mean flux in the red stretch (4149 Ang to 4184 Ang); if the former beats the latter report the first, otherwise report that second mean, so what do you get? 82.5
